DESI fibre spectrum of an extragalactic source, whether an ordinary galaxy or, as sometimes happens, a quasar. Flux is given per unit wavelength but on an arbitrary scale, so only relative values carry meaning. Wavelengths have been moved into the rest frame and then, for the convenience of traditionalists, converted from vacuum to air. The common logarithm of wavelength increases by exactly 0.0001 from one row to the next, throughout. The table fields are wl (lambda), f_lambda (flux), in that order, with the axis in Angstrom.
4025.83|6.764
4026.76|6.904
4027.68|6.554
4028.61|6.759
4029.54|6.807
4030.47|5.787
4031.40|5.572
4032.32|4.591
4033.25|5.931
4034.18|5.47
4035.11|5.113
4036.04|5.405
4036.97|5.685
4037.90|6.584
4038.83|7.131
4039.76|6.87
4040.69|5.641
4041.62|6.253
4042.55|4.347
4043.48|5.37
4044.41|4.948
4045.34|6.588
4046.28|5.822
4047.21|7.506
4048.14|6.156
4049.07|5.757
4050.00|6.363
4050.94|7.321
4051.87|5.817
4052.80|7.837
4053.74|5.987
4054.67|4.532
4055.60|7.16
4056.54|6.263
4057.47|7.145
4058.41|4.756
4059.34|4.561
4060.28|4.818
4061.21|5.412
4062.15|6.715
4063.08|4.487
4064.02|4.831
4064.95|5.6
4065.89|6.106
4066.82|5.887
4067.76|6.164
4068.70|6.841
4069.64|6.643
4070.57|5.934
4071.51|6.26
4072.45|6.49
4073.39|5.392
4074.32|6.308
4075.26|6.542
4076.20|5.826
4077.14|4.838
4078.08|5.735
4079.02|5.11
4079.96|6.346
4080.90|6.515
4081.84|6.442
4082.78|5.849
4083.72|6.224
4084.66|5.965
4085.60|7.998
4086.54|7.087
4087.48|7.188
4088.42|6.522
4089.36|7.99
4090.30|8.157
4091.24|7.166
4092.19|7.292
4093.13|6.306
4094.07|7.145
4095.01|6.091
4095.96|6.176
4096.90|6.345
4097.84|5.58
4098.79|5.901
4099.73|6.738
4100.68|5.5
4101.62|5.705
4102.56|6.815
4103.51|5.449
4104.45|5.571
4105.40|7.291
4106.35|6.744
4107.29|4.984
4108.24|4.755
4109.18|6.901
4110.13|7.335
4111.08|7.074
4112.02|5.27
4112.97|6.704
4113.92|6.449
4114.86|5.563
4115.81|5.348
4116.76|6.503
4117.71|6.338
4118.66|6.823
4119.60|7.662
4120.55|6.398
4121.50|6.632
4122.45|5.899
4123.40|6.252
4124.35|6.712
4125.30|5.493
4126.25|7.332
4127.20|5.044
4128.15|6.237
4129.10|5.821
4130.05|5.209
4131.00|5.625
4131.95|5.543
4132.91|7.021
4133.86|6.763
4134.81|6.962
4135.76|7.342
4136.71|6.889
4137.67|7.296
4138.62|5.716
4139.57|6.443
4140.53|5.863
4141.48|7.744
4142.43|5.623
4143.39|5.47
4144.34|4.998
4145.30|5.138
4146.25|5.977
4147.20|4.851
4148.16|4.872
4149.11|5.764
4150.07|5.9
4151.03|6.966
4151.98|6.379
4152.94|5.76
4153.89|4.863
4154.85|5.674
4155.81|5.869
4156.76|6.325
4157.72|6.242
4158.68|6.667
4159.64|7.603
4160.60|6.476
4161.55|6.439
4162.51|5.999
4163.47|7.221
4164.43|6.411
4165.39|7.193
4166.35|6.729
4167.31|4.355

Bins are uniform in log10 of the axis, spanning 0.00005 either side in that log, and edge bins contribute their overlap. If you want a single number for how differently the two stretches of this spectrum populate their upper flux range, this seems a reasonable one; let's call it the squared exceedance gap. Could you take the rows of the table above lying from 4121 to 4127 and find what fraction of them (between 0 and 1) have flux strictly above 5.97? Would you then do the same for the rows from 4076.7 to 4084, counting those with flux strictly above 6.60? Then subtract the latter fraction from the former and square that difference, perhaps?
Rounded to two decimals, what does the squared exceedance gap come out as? 0.44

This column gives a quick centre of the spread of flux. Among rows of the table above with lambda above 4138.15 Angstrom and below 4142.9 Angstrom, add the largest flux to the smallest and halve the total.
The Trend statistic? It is 6.7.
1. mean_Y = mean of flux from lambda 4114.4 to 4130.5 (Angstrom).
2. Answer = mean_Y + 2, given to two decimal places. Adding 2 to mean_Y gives 8.19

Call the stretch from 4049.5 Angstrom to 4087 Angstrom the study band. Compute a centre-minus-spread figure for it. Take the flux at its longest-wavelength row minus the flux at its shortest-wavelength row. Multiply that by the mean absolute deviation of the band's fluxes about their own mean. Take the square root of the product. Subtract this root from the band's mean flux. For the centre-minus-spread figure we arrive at 5.3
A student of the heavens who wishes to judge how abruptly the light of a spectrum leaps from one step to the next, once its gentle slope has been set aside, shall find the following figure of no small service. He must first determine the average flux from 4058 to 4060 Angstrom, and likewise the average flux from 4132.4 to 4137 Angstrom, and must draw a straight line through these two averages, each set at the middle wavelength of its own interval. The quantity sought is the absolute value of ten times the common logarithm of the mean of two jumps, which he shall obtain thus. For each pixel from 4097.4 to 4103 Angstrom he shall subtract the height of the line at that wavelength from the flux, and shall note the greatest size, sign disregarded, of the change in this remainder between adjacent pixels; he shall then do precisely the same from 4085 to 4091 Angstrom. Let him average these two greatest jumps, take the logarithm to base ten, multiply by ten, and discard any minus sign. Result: 1.3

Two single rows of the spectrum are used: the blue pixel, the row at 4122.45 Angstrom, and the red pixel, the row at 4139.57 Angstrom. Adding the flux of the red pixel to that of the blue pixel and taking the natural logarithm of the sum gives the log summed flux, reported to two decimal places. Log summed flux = 2.51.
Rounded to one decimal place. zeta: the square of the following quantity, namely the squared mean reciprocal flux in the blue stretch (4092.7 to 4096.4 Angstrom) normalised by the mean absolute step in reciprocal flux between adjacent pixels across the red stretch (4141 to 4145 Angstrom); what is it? 1.1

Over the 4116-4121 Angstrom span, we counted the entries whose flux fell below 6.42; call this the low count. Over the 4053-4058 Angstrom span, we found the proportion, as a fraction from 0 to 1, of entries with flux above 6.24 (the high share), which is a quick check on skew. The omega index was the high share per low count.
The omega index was 0.30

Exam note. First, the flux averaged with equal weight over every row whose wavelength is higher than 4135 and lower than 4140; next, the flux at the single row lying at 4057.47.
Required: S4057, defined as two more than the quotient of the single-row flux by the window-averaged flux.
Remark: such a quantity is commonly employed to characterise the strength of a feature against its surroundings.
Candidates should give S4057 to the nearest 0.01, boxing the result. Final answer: 3.06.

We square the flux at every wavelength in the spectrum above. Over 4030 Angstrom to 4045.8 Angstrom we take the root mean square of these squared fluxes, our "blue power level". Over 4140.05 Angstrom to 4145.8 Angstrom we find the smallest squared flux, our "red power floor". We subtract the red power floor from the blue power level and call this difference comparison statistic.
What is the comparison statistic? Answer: 9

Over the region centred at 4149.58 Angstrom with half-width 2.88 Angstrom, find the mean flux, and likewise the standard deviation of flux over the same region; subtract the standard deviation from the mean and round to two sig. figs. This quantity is 5.0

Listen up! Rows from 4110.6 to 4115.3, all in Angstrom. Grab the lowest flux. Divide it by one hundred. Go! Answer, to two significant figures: 0.053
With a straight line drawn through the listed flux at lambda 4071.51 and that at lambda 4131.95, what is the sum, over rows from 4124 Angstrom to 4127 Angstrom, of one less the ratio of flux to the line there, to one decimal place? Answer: -0.5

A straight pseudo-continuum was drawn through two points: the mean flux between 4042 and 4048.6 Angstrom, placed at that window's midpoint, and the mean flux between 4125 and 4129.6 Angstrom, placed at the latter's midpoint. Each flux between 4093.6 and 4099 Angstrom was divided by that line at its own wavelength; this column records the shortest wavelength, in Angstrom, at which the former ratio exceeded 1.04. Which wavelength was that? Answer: 4094.07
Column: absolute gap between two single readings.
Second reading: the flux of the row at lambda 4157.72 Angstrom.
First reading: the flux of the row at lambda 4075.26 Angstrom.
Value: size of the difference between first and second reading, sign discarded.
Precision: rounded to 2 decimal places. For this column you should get 0.30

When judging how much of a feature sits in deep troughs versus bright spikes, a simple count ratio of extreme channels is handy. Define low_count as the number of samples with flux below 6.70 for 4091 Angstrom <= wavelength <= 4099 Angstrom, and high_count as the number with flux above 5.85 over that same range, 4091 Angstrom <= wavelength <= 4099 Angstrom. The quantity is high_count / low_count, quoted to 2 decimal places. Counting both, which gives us 1.33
